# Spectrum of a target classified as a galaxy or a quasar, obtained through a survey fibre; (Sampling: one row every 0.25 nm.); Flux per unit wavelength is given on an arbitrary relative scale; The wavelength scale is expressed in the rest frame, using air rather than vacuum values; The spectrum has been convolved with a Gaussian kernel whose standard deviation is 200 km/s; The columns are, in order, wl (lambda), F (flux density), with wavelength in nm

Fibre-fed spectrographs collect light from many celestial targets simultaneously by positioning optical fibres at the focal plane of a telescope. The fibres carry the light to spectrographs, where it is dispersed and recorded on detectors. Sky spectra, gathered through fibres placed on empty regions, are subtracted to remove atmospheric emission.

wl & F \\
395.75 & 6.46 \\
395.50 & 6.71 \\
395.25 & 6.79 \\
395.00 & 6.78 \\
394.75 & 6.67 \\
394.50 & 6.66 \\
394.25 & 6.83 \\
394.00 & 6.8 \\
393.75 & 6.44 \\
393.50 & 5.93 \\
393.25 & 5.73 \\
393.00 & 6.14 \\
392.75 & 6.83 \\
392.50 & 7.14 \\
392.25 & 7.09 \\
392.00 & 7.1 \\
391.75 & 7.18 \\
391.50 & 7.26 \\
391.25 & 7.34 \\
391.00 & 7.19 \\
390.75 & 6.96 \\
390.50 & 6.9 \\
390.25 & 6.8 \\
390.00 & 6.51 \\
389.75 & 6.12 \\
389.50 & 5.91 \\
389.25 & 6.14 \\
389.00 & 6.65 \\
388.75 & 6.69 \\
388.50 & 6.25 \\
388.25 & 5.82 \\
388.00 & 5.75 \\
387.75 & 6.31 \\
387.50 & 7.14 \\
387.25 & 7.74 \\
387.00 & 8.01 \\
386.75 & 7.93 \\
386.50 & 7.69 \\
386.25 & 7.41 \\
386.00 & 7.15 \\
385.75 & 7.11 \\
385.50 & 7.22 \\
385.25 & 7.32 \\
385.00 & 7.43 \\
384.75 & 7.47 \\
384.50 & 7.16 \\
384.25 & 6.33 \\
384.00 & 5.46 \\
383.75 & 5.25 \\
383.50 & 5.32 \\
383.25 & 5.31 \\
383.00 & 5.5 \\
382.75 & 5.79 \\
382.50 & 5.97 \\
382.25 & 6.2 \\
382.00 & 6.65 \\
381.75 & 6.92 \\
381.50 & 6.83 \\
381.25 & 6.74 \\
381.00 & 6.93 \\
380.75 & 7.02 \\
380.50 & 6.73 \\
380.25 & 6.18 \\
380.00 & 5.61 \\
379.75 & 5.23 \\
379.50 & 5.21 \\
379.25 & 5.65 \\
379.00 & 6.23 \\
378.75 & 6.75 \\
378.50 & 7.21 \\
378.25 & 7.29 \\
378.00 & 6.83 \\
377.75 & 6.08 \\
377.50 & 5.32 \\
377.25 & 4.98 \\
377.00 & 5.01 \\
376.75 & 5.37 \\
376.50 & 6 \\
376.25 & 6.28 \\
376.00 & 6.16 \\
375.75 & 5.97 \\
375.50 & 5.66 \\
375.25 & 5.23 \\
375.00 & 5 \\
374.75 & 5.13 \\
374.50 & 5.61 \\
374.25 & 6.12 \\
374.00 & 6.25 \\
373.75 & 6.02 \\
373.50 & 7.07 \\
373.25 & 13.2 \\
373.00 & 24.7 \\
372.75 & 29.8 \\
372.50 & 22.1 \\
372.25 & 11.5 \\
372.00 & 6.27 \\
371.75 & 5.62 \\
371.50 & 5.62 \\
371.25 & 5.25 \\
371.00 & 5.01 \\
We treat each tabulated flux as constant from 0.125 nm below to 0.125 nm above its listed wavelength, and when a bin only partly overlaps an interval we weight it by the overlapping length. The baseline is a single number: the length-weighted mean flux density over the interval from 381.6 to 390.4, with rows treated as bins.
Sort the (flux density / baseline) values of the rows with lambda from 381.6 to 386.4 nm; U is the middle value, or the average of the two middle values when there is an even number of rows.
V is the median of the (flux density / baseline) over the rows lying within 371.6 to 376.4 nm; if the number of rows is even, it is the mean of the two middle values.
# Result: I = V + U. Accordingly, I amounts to 1.95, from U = 1.01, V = 0.94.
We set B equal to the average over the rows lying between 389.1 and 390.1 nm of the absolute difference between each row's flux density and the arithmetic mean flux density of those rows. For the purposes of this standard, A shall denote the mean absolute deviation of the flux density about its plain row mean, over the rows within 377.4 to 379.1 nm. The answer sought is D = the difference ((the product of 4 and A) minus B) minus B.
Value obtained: 1.9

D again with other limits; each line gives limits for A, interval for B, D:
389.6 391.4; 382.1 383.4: 0.7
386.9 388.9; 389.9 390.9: 2.5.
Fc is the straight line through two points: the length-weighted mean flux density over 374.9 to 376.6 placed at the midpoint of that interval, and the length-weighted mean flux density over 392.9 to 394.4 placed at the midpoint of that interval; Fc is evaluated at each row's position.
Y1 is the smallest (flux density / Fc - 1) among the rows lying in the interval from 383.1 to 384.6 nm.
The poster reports -0.13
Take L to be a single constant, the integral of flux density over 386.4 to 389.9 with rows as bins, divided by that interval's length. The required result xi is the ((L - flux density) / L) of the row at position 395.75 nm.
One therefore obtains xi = 0.04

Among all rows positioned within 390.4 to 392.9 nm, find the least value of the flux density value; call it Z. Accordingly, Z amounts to 6.83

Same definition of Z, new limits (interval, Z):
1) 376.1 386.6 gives 4.98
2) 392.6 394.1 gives 5.73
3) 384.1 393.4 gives 5.73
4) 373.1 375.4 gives 5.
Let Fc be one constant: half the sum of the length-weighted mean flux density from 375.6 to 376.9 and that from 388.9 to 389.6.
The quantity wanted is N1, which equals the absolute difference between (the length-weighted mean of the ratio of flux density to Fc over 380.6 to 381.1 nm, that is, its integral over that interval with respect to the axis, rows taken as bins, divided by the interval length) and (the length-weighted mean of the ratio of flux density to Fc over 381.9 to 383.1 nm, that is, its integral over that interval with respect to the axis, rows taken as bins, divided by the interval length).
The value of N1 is 0.16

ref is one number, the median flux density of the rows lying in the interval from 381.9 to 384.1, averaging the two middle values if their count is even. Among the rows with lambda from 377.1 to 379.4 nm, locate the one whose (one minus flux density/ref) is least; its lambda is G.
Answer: 378.25 nm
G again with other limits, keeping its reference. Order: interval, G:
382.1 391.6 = 387.00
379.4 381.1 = 380.75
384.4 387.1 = 387.00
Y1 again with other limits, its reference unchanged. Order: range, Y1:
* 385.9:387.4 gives 0.18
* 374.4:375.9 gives -0.13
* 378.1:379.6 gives -0.11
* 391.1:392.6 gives 0.13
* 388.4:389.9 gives -0.05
